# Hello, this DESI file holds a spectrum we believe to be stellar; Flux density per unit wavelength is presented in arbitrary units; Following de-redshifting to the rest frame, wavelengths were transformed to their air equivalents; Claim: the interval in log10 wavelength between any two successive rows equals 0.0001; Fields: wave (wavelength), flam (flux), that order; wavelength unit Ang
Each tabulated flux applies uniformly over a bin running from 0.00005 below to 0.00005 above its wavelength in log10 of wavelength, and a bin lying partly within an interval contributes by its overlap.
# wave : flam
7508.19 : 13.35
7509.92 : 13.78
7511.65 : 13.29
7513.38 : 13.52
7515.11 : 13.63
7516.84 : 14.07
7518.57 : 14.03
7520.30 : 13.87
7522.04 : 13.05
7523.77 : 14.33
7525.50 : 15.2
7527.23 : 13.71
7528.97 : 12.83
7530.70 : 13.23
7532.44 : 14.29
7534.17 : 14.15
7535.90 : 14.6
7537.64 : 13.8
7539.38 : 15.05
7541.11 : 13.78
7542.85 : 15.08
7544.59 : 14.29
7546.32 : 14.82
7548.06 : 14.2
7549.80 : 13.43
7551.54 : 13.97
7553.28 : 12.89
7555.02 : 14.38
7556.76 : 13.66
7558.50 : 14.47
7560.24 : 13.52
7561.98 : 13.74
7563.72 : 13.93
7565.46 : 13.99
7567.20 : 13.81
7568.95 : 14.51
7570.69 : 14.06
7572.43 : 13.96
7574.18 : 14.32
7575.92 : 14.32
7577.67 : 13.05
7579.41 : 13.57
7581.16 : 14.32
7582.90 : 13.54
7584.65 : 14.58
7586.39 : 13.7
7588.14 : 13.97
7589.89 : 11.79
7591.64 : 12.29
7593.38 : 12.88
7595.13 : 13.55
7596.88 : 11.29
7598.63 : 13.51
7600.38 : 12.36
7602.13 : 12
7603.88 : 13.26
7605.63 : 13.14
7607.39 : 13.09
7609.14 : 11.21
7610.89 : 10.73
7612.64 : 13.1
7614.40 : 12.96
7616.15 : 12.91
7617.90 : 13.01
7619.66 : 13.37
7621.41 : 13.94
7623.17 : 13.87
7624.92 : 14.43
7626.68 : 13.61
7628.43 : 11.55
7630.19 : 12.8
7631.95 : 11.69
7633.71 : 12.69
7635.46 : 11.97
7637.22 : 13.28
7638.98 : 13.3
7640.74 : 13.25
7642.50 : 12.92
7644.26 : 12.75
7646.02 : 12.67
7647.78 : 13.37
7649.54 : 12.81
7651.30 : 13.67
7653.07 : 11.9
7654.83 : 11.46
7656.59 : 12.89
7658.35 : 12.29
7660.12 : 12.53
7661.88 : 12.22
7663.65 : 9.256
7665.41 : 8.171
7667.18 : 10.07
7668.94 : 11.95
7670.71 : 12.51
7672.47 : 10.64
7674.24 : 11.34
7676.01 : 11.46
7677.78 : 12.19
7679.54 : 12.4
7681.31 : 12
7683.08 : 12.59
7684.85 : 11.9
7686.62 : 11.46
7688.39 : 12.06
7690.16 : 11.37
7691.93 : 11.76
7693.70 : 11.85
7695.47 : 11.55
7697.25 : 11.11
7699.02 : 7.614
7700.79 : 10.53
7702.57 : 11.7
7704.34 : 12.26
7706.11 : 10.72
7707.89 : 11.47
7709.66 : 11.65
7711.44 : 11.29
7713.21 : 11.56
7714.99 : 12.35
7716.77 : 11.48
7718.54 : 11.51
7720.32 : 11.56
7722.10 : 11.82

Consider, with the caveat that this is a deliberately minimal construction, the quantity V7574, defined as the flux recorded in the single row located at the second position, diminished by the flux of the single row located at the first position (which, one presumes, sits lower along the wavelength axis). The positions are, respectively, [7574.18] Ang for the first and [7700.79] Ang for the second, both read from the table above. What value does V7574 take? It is -3.8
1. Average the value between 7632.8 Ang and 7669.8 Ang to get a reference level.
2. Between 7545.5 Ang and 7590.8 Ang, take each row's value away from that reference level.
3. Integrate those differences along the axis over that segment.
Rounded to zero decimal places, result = -77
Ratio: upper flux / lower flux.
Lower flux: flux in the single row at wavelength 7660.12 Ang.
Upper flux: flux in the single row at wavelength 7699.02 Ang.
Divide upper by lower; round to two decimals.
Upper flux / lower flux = 0.61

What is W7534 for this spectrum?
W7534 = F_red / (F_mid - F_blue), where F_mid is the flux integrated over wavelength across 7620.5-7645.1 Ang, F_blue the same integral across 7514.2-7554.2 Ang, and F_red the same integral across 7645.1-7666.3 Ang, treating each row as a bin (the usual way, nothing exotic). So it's -1.1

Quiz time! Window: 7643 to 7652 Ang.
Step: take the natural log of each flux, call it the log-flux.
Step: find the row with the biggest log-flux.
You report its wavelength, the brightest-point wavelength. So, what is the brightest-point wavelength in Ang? 7651.30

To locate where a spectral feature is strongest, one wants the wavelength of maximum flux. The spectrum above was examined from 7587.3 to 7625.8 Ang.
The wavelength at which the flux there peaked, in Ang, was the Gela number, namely 7624.92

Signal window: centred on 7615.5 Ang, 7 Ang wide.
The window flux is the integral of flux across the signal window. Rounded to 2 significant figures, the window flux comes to 91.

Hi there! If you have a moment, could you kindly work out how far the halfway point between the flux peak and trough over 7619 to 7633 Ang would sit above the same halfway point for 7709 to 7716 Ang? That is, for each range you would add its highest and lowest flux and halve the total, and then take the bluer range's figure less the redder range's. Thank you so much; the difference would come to 1.2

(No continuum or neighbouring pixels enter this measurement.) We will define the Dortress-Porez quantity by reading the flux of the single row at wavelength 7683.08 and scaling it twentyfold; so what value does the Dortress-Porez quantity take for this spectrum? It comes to 252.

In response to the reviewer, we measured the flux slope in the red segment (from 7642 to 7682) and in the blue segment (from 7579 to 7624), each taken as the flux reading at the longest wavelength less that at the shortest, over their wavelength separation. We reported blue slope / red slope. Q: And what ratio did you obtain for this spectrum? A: -0.3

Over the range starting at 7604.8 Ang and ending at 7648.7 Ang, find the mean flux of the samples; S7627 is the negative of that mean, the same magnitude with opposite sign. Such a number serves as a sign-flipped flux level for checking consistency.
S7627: -12.9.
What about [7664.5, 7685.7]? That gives -11.4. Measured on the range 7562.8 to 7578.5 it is -14.0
